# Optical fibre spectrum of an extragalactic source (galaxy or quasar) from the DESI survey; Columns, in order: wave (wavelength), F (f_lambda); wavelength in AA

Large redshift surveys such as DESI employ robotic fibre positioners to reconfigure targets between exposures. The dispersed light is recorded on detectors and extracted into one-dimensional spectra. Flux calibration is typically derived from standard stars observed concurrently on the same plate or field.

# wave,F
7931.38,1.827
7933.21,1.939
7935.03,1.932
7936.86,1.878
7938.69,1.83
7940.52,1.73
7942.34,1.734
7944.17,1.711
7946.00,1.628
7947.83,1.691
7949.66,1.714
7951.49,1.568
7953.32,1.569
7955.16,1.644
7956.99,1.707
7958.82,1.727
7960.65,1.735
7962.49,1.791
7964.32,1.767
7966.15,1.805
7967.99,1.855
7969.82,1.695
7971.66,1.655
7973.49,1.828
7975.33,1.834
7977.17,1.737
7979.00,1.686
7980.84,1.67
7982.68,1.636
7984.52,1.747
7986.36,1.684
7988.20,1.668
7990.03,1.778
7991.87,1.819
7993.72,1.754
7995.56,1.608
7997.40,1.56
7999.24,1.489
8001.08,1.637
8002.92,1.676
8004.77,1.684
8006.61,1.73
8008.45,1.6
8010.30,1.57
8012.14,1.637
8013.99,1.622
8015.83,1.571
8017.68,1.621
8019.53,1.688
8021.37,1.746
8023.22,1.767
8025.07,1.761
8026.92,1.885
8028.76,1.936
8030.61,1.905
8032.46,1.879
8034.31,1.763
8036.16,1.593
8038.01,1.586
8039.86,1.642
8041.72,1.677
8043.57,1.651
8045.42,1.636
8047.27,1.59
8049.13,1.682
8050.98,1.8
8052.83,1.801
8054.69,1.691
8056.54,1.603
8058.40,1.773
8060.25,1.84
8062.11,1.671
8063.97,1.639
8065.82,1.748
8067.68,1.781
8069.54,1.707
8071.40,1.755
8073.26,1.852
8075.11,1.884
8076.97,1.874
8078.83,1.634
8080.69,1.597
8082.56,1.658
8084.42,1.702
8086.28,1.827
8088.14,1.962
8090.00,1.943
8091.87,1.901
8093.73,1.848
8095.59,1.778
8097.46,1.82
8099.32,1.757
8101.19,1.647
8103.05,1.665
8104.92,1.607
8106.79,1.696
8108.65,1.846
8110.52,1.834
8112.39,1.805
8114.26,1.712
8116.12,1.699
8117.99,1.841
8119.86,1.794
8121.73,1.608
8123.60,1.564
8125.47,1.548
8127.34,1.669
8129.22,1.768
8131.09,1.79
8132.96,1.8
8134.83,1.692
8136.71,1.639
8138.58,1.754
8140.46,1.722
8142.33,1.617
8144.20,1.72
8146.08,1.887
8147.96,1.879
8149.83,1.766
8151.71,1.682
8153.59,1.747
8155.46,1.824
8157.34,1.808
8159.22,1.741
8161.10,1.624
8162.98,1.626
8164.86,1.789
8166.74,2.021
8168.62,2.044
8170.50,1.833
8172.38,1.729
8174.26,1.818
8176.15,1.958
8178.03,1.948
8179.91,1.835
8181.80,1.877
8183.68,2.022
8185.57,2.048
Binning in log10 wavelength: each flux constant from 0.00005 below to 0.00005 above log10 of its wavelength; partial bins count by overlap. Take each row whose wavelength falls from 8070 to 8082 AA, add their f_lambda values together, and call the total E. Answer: 10.60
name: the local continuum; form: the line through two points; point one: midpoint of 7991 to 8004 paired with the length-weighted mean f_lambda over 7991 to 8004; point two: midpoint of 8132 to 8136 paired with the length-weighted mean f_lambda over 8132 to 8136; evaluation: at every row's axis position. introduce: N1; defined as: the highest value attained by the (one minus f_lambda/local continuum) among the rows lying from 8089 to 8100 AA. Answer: -0.02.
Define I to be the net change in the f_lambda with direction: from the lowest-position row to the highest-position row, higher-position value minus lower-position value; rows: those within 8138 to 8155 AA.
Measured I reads -0.01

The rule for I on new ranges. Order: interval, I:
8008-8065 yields 0.04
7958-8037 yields -0.13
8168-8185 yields -0.02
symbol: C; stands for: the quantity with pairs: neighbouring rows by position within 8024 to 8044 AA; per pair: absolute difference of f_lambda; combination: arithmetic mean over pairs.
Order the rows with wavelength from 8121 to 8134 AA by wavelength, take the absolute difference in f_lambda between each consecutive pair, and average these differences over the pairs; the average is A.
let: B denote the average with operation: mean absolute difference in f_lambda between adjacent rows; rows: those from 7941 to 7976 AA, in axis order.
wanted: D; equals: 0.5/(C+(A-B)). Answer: 8.7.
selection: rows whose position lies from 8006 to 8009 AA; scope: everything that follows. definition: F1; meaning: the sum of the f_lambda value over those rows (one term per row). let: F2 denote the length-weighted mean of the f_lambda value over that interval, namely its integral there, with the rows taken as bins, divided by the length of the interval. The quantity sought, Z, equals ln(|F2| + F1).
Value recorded 1.61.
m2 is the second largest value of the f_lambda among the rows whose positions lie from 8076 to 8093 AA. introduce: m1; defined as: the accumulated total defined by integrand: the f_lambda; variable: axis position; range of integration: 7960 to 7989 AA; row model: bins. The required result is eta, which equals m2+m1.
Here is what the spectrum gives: 52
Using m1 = 50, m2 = 1.943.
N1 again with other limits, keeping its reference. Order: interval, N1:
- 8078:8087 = 0.06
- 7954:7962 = -0.02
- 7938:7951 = -0.01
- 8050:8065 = 0.05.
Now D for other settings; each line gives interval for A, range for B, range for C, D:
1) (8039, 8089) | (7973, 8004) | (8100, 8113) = 7.1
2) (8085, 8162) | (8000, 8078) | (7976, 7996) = 6.6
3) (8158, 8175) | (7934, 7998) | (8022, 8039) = 4.0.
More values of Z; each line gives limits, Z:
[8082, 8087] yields 1.93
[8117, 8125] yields 2.14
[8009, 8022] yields 2.57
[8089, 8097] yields 2.23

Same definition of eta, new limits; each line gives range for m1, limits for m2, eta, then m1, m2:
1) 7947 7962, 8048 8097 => 27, 25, 1.943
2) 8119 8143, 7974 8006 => 42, 41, 1.819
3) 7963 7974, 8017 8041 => 21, 19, 1.905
